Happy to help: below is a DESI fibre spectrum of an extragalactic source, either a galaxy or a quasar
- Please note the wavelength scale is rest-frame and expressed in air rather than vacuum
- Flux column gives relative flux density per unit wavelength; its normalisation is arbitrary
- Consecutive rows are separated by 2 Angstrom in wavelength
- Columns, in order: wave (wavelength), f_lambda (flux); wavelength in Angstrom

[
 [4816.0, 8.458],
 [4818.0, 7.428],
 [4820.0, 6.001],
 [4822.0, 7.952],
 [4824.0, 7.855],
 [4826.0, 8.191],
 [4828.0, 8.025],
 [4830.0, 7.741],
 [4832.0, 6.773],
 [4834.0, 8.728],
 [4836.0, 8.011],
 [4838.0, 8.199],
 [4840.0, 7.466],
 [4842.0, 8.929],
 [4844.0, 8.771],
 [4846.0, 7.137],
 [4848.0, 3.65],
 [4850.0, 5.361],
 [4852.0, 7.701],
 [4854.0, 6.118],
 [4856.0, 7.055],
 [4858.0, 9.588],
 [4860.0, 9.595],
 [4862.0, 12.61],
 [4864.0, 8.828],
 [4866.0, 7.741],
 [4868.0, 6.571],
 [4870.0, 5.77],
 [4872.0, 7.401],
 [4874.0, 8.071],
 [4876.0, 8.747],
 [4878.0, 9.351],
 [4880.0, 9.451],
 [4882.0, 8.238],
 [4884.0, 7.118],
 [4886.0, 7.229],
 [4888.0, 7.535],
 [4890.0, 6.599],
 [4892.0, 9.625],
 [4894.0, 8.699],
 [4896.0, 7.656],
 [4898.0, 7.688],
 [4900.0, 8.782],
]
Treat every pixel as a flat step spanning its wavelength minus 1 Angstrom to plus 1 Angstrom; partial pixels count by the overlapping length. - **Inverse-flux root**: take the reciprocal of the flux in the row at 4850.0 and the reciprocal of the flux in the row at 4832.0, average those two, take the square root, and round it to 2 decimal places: 0.41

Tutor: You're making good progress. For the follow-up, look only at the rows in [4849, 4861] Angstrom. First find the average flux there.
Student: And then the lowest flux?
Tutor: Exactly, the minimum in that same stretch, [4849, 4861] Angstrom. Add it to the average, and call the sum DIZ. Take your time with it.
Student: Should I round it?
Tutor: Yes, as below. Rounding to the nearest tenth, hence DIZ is 12.9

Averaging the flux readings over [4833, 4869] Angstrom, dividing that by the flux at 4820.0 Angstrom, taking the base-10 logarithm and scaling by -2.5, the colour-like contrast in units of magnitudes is -0.30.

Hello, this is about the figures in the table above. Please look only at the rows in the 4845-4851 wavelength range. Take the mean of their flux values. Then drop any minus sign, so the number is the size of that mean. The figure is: 5.4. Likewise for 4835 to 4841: 7.9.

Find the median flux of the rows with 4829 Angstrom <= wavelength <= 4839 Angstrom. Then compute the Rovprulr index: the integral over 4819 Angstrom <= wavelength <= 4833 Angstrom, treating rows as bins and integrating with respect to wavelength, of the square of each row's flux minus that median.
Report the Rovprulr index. 11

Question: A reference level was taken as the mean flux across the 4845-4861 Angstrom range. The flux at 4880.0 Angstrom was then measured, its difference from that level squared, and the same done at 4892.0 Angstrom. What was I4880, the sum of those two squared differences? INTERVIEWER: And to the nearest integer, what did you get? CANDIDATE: 13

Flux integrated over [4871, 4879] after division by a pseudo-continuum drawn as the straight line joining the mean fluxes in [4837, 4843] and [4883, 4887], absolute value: 9.1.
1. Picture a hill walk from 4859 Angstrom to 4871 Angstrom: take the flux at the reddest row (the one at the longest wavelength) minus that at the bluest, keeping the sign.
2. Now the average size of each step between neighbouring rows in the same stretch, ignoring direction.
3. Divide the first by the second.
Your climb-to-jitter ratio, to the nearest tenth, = -1.9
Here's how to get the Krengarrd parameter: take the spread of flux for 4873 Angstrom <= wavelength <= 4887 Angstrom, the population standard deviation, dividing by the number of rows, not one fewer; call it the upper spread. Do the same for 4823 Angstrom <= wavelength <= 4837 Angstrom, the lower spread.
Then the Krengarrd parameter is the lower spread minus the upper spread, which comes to -0.3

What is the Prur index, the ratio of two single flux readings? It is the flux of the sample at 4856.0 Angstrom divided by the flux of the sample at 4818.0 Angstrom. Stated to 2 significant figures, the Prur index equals 0.95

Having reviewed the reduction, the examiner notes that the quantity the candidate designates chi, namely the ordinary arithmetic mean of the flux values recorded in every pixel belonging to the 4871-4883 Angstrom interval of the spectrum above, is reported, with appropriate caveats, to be 8.5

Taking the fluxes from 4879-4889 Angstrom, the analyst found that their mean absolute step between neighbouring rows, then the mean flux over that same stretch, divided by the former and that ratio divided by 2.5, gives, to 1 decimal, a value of 4.6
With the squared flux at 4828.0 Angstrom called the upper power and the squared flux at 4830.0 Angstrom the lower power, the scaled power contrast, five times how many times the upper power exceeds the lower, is 5.4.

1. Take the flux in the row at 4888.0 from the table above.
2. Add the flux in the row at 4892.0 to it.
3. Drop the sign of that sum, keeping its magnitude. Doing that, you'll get 17.2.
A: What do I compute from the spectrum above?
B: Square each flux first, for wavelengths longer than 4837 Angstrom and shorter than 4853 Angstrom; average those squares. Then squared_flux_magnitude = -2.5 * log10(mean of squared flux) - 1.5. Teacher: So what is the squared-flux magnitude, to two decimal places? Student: -5.83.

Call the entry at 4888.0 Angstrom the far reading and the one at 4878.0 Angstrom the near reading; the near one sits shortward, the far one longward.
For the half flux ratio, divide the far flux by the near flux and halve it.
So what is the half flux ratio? 0.40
